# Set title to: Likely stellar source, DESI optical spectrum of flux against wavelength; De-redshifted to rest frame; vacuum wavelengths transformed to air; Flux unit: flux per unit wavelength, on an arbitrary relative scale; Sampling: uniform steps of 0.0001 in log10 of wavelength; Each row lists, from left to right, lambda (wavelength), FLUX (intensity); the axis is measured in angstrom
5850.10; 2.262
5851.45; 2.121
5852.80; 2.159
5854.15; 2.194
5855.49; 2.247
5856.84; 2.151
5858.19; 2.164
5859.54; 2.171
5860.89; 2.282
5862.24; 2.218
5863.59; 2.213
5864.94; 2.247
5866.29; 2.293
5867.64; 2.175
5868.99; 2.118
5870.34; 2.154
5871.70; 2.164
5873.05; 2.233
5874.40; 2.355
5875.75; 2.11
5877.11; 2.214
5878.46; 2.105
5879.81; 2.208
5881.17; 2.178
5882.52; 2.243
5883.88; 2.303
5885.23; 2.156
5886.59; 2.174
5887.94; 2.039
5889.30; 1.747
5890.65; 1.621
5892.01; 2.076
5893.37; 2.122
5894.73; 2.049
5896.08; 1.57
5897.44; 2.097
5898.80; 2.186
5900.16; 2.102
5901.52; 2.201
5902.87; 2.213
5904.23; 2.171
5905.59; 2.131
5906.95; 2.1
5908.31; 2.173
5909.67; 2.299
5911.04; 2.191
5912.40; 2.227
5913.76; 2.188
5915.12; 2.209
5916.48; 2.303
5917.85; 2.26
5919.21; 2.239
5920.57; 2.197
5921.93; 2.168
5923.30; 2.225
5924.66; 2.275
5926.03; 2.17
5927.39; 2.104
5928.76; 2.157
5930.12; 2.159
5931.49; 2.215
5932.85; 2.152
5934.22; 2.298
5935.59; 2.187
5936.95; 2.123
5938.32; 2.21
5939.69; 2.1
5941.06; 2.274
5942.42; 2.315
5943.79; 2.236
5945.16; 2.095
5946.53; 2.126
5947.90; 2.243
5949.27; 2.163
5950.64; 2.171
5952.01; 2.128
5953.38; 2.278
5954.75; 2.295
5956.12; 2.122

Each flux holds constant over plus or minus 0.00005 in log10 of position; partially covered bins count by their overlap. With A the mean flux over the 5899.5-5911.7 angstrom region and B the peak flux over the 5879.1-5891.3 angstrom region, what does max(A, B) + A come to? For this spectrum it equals 4.48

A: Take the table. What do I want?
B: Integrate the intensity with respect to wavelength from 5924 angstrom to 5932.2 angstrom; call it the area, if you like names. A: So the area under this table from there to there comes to 17.9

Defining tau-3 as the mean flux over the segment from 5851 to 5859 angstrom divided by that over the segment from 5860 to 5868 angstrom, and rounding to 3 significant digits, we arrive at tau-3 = 0.971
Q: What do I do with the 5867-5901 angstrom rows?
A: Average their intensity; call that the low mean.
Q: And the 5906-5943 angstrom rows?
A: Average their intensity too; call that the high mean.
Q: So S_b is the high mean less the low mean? 0.10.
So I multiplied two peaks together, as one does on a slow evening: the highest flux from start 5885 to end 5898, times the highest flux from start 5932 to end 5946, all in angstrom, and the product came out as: 5.0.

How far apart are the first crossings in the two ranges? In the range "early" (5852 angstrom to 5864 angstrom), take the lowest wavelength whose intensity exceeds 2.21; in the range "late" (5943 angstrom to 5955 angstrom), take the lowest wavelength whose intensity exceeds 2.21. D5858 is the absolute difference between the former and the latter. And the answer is 88.3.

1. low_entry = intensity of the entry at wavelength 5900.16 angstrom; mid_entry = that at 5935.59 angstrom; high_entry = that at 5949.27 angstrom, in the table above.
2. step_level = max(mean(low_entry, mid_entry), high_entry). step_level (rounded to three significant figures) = 2.16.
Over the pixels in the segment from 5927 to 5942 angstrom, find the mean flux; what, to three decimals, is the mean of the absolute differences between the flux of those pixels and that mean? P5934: 0.052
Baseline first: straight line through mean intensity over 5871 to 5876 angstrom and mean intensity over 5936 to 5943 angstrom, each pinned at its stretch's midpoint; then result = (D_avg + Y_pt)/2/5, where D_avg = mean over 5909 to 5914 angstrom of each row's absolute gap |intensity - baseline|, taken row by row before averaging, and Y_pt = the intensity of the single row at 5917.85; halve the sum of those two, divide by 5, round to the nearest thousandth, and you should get 0.230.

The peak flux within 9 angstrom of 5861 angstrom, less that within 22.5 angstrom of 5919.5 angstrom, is -0.0100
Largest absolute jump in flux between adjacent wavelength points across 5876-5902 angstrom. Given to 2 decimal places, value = 0.53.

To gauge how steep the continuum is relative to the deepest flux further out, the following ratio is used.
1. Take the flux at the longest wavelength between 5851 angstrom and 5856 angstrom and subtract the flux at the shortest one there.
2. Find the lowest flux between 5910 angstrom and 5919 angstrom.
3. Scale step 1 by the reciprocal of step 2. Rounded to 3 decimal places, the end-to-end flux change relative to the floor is 0.058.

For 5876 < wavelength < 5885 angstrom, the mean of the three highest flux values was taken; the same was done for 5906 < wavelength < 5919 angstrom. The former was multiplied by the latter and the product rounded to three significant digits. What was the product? 5.15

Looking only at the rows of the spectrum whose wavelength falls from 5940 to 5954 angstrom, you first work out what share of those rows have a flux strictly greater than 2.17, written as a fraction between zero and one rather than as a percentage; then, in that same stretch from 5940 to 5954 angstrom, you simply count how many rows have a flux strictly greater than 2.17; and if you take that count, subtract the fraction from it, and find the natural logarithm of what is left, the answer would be 1.7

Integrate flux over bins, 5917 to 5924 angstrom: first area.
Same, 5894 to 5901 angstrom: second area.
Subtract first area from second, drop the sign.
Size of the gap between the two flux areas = 1.5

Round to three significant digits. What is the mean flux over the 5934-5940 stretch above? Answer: 2.18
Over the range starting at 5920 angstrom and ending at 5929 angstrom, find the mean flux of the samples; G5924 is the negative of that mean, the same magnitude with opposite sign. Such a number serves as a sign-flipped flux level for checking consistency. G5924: -2.19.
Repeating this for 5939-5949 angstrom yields -2.20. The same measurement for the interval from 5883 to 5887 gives -2.21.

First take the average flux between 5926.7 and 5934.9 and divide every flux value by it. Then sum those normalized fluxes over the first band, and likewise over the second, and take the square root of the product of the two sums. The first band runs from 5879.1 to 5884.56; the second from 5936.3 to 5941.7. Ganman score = 4.04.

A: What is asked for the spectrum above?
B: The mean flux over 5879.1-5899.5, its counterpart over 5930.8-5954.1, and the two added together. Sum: 4.25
